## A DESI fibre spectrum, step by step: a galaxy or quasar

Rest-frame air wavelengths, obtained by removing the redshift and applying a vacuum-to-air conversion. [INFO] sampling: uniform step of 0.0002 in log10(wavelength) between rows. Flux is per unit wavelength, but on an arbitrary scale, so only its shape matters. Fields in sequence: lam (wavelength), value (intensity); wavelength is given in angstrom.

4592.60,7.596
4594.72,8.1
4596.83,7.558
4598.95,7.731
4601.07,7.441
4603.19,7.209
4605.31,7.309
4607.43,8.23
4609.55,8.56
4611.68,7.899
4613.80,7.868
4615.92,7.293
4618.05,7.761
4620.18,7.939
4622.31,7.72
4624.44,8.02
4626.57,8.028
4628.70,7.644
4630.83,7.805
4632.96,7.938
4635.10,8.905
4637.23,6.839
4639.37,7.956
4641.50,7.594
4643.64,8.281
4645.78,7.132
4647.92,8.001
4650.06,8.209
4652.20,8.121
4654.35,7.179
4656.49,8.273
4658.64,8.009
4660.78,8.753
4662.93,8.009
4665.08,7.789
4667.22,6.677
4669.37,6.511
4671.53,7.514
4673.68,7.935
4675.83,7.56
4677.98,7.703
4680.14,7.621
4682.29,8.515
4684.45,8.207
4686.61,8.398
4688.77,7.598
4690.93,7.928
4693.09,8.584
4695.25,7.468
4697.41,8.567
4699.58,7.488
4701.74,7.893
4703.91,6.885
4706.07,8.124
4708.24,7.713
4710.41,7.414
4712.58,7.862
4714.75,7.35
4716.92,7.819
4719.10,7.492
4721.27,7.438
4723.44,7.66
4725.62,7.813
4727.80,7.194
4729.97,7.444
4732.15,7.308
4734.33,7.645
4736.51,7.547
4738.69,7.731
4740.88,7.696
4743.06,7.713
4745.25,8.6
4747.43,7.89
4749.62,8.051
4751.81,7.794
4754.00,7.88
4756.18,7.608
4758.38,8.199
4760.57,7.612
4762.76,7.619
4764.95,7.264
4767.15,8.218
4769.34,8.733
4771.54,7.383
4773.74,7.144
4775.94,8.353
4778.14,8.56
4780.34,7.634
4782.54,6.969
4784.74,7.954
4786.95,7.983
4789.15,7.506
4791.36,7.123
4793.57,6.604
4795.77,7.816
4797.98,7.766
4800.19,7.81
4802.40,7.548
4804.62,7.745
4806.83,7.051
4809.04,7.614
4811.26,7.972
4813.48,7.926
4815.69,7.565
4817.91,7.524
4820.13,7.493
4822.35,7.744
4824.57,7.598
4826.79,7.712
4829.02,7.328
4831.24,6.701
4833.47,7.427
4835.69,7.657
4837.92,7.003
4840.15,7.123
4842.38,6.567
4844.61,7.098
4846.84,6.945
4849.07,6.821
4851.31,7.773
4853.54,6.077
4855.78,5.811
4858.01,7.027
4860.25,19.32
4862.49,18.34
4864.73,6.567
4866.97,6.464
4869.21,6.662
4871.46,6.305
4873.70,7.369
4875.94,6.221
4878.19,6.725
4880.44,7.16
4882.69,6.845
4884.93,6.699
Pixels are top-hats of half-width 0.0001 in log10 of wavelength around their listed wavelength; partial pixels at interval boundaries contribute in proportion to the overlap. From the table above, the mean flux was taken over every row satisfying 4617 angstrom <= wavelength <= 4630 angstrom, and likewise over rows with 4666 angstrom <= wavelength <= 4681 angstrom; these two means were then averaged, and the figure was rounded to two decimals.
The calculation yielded 7.61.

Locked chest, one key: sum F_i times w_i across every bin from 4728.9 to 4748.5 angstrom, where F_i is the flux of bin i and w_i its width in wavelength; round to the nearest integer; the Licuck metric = 152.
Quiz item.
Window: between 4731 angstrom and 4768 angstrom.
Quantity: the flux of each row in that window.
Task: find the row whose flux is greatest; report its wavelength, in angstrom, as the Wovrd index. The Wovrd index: 4745.25 angstrom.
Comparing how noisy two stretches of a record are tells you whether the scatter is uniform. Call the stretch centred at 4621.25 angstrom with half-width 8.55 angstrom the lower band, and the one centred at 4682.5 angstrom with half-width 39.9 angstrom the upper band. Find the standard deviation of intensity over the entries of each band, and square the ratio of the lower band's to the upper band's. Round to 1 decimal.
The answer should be 0.2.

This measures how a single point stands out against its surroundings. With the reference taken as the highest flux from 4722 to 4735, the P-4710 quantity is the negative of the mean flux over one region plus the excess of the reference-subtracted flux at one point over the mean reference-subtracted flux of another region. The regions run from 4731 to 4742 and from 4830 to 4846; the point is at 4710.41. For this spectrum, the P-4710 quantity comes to -7.25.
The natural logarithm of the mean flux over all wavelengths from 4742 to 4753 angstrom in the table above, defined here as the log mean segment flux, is 2.08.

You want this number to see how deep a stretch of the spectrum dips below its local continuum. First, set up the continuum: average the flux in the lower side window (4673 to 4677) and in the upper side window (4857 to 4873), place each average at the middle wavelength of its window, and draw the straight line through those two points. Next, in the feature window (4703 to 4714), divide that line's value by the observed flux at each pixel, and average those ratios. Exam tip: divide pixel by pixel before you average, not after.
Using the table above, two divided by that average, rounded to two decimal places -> 1.86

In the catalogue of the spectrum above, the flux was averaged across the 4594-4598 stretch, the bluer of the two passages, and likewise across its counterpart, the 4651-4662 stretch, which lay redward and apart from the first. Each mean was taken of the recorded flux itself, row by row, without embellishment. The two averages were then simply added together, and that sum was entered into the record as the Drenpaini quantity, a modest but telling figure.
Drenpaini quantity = 15.9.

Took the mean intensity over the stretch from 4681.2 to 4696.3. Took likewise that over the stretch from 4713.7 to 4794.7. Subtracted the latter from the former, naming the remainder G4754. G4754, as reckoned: 0.41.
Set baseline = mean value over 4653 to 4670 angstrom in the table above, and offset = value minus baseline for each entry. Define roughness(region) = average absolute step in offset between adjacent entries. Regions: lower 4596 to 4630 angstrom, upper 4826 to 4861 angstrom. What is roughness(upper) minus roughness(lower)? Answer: 1.04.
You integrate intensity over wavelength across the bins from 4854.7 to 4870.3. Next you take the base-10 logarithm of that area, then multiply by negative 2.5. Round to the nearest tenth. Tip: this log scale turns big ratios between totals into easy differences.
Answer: -5.5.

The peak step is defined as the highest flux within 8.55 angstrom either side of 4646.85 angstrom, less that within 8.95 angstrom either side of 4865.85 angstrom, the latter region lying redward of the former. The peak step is -11.0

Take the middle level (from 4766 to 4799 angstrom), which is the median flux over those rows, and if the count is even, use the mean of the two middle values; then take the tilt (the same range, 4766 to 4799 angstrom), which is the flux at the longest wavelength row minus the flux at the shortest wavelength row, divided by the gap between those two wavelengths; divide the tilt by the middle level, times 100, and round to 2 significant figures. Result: -0.19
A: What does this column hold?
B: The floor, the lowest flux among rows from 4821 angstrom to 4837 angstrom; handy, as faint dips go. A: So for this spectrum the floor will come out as 6.701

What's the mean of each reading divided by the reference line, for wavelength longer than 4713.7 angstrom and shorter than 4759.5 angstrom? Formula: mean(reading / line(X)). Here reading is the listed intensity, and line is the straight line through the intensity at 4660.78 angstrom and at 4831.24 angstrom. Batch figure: 0.98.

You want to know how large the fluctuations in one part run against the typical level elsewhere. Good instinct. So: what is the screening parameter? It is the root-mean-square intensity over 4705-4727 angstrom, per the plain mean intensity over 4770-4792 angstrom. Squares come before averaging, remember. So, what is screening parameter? 1.00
